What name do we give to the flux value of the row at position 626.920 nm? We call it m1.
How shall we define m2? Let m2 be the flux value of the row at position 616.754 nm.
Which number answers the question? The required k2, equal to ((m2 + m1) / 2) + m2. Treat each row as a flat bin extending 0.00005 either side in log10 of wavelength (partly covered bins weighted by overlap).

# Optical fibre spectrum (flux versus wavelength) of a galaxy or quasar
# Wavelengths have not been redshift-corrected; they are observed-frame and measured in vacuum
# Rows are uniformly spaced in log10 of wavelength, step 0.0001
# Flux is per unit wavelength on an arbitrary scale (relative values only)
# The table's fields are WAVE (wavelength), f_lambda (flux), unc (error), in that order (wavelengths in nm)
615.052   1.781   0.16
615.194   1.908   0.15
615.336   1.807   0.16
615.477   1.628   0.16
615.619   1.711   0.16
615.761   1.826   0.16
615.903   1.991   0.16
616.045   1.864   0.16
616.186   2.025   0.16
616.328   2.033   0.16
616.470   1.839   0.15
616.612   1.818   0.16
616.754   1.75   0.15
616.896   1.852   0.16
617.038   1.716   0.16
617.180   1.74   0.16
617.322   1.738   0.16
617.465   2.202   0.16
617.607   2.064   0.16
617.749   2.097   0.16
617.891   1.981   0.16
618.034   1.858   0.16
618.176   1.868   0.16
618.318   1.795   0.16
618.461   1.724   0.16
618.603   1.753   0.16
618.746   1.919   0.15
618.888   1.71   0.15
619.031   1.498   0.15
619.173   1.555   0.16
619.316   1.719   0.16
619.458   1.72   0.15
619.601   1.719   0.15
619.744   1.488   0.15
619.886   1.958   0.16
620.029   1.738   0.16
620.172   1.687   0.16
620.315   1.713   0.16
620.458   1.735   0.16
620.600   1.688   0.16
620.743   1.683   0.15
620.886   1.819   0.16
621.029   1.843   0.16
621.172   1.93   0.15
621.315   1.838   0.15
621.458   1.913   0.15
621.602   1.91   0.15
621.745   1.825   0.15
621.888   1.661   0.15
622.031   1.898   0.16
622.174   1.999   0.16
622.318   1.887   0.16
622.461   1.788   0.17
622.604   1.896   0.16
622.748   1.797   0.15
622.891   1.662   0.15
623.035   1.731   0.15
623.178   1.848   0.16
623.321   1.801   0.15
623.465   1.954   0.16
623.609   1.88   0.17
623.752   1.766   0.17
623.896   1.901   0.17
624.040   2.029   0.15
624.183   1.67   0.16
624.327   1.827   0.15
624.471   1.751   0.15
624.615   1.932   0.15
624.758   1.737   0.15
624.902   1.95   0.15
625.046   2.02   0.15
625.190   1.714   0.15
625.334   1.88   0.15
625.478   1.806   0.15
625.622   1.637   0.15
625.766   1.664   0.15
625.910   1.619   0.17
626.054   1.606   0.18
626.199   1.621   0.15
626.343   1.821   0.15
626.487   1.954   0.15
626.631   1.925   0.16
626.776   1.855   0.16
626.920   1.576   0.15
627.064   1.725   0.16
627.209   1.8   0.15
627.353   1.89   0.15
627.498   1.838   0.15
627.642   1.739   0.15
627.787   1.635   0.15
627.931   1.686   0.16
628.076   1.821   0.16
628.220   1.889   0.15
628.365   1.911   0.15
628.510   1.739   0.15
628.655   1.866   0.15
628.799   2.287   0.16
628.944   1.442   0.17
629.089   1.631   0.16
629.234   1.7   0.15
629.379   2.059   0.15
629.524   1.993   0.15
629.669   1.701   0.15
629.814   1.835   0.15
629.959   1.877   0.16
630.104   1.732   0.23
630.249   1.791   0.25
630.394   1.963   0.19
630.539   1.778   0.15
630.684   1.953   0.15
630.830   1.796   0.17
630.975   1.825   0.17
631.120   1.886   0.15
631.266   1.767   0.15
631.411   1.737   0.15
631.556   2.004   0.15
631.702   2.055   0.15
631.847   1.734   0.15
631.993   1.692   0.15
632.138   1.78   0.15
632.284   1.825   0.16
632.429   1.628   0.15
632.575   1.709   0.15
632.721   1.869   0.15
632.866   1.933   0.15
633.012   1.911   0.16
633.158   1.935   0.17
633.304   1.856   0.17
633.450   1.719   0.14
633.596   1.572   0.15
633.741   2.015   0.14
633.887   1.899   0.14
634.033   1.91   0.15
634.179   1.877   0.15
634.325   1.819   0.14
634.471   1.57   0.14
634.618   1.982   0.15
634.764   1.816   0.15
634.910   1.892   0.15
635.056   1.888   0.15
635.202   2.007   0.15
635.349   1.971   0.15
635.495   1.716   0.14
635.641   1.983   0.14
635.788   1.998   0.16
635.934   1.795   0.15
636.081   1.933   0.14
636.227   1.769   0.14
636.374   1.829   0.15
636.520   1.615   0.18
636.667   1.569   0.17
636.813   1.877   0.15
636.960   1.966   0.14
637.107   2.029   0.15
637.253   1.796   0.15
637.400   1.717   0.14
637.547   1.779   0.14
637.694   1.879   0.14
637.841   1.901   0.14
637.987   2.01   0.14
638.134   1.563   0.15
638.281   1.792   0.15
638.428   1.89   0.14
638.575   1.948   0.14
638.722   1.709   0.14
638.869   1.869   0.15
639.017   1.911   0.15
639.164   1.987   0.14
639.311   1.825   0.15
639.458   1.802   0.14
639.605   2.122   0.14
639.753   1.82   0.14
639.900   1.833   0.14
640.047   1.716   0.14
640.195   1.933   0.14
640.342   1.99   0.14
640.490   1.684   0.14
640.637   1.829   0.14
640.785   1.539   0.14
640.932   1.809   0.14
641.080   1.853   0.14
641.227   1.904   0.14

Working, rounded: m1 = 1.576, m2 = 1.75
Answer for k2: 3.4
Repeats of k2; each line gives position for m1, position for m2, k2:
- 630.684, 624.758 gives 3.6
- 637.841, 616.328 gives 4.0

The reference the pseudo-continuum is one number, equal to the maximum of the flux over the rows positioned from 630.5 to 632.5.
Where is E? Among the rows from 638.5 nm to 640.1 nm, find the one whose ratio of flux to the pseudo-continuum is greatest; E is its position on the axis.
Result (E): 639.605 nm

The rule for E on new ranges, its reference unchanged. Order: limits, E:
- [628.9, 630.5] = 629.379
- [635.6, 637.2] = 637.107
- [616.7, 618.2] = 617.465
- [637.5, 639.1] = 637.987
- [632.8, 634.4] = 633.741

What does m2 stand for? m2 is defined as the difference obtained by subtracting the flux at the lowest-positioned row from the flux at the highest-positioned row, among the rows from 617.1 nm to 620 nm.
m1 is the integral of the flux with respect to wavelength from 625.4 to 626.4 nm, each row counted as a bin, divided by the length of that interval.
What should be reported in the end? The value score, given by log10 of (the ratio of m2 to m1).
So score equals -0.89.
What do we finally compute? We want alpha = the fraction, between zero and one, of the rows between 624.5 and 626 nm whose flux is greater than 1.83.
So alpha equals 0.40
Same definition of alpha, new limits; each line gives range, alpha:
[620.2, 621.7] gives 0.50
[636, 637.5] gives 0.40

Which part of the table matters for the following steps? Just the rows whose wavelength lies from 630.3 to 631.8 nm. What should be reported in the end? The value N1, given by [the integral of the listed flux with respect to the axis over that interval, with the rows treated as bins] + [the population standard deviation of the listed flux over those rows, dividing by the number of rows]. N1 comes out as 2.92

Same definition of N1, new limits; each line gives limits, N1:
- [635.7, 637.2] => 2.91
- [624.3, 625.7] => 2.67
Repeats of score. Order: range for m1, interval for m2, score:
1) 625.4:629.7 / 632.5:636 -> -1.32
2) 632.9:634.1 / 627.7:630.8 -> -0.77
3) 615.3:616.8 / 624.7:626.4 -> -1.34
